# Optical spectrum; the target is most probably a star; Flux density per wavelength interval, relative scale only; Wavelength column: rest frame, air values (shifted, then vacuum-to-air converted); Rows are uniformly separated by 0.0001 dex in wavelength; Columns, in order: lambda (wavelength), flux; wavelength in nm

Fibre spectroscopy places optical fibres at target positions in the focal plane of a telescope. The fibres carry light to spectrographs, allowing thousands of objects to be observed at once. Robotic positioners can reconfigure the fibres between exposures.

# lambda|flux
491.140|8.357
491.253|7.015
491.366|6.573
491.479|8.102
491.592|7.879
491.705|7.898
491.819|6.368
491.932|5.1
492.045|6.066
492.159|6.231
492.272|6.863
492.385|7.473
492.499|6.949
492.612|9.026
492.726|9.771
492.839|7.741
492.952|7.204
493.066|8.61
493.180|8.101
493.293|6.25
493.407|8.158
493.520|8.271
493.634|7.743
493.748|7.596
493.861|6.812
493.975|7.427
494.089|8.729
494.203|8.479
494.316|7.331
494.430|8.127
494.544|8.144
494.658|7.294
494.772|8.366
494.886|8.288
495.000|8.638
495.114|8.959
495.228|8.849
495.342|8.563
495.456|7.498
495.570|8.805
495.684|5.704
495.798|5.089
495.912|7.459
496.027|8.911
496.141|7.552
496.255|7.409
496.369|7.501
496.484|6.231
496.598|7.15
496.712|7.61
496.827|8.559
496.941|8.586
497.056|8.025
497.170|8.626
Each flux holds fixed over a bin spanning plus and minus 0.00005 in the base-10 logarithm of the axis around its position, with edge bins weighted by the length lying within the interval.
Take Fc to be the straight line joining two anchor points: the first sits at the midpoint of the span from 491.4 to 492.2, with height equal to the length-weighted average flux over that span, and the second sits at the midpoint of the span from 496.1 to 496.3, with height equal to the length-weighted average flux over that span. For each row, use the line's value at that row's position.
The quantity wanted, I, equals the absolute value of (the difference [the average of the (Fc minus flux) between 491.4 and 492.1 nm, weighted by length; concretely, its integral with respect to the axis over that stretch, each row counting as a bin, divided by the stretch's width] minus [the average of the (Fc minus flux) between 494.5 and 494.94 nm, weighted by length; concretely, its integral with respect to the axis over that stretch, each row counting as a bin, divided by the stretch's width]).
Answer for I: 0.66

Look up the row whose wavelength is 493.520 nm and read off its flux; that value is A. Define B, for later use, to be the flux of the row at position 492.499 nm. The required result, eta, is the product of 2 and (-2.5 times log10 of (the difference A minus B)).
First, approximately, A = 8.271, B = 6.949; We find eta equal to -1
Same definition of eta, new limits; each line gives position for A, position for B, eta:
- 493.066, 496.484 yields -2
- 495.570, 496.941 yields 3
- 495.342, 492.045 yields -2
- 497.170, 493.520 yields 2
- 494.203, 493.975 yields 0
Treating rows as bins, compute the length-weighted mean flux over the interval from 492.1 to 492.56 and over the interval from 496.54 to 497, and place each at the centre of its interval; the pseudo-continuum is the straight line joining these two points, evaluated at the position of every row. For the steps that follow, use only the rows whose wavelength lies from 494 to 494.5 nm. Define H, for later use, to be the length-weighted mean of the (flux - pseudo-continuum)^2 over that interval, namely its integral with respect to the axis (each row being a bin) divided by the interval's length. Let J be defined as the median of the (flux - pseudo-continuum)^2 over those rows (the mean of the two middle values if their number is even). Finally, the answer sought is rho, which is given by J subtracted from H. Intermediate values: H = 0.88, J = 0.9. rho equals -0.02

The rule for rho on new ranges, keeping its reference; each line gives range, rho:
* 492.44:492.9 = 0.70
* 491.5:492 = 0.11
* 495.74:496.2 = 1.43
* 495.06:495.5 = -0.10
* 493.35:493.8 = 0.01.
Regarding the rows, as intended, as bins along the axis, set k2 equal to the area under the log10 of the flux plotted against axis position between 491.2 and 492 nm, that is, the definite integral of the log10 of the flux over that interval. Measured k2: 0.67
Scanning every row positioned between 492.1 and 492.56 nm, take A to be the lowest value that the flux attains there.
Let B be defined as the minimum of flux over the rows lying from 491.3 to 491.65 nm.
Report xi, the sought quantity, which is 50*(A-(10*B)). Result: -2975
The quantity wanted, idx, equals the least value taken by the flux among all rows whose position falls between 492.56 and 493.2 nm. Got 7.204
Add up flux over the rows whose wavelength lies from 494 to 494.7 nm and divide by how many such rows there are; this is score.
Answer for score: 8.02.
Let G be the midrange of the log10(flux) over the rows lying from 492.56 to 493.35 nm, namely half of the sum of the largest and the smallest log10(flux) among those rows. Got 0.893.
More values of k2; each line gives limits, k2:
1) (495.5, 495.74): 0.20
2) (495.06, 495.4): 0.32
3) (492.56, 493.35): 0.71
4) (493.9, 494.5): 0.54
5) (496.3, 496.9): 0.52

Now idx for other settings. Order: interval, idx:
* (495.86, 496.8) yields 6.231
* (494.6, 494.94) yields 7.294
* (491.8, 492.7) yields 5.1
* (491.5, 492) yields 5.1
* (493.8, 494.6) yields 6.812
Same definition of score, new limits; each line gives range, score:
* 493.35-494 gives 7.67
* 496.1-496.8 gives 7.24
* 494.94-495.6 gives 8.55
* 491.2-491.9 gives 7.31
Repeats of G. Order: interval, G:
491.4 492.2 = 0.808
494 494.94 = 0.902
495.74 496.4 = 0.828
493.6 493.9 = 0.861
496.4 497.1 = 0.864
